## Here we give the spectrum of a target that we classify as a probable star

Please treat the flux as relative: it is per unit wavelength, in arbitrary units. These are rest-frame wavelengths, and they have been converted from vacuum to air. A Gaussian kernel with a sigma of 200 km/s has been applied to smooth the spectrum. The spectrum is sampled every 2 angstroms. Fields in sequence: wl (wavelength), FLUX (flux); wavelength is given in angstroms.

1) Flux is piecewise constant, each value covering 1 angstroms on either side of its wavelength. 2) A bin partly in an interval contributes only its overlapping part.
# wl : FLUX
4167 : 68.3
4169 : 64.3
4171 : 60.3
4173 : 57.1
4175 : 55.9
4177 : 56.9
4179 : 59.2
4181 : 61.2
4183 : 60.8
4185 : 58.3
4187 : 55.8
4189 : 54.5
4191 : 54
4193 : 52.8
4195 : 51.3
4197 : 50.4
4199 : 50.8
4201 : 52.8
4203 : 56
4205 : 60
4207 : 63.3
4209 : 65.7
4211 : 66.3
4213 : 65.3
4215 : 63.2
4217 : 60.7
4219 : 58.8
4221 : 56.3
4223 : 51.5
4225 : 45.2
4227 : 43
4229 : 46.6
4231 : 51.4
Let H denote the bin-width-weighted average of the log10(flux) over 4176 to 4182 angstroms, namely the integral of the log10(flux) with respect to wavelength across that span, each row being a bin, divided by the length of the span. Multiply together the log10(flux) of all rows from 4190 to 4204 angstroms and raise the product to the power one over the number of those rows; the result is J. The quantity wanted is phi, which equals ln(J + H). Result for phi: 1.250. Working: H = 1.77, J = 1.72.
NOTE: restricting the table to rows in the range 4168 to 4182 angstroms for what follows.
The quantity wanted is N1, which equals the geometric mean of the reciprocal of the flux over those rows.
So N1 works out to 0.0169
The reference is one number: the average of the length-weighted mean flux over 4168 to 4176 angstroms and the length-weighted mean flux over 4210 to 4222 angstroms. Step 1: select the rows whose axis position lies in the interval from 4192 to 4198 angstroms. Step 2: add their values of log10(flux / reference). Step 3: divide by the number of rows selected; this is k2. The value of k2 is -0.07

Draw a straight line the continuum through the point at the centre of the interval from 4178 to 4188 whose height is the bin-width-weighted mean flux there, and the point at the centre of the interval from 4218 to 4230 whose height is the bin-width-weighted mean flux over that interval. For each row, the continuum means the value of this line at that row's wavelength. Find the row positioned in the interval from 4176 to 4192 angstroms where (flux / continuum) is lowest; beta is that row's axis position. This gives 4191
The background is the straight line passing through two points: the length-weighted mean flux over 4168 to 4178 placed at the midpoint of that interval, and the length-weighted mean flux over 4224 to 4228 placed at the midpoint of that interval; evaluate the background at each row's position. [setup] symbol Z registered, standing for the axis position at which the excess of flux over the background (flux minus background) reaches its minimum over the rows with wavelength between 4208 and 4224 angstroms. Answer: 4223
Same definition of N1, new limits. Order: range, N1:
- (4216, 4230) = 0.0195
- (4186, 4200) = 0.0190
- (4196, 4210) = 0.0176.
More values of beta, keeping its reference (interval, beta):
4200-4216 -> 4201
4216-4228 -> 4227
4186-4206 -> 4197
